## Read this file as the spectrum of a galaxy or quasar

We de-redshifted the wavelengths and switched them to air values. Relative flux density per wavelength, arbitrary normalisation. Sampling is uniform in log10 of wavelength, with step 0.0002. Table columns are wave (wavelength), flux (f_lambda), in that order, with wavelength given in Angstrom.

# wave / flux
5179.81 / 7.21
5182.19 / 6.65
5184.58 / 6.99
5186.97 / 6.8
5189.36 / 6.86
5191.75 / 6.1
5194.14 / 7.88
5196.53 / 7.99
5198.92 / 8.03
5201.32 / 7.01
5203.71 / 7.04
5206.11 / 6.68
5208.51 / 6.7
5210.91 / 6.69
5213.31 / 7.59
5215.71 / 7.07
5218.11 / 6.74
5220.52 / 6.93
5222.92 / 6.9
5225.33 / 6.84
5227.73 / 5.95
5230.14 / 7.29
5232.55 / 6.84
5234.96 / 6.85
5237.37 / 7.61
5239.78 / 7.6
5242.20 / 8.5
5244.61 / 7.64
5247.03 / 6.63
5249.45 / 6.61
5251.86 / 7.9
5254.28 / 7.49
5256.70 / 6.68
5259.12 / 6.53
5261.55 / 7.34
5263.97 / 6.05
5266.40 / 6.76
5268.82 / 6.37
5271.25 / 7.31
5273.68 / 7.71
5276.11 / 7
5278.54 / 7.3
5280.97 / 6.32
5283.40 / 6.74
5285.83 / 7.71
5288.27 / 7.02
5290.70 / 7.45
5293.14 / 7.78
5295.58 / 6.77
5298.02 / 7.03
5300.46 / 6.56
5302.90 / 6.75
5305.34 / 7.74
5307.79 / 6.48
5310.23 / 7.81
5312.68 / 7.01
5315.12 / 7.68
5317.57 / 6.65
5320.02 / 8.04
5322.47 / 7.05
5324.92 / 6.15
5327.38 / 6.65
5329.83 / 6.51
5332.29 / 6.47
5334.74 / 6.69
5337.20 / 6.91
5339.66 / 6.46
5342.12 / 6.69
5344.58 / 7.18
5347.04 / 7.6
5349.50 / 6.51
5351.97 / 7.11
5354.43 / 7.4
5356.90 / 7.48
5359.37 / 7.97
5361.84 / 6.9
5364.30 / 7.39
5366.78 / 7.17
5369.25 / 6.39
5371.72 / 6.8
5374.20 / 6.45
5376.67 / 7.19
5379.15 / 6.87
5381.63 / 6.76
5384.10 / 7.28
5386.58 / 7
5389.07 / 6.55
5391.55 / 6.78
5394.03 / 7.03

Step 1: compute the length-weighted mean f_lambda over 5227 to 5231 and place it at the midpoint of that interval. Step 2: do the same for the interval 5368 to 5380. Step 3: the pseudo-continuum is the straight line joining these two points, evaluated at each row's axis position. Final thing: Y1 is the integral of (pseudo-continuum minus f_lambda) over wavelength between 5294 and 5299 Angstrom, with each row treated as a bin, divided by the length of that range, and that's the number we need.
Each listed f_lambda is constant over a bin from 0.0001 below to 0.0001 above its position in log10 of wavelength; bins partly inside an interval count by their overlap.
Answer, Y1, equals -0.3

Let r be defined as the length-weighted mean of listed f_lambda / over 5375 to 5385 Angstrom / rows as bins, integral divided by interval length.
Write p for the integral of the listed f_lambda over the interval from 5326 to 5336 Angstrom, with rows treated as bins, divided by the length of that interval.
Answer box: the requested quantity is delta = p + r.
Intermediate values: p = 6.57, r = 7.00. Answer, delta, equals 13.6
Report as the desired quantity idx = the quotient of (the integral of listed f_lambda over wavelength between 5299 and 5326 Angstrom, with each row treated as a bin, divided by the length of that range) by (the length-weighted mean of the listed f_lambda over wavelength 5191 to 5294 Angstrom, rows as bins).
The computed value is 0.999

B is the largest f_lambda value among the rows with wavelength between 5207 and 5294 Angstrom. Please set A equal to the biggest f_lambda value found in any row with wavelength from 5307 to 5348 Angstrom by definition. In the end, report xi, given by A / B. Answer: 0.95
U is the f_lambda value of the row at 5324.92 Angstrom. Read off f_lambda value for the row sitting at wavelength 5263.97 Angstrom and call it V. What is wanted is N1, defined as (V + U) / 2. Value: 6.1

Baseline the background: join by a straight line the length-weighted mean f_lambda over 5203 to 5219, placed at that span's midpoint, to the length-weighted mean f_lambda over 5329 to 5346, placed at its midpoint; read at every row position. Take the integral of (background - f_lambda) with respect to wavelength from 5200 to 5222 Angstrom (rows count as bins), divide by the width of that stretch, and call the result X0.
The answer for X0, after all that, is -0.01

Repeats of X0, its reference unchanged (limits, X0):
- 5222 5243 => -0.24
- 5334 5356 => -0.26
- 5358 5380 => -0.36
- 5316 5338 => -0.07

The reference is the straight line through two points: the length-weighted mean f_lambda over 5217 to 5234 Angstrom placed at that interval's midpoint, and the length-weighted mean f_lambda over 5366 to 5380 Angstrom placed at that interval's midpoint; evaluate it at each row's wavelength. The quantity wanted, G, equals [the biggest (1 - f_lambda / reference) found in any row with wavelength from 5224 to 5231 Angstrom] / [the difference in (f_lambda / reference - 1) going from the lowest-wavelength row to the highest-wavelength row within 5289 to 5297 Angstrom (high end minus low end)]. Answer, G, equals -1.2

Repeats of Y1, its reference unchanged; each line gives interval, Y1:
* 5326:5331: 0.1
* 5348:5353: -0.1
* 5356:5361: -0.9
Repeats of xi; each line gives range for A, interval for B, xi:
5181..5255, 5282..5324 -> 1.06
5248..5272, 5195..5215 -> 0.98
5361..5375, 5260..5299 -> 0.95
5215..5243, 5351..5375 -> 1.07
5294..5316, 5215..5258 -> 0.92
